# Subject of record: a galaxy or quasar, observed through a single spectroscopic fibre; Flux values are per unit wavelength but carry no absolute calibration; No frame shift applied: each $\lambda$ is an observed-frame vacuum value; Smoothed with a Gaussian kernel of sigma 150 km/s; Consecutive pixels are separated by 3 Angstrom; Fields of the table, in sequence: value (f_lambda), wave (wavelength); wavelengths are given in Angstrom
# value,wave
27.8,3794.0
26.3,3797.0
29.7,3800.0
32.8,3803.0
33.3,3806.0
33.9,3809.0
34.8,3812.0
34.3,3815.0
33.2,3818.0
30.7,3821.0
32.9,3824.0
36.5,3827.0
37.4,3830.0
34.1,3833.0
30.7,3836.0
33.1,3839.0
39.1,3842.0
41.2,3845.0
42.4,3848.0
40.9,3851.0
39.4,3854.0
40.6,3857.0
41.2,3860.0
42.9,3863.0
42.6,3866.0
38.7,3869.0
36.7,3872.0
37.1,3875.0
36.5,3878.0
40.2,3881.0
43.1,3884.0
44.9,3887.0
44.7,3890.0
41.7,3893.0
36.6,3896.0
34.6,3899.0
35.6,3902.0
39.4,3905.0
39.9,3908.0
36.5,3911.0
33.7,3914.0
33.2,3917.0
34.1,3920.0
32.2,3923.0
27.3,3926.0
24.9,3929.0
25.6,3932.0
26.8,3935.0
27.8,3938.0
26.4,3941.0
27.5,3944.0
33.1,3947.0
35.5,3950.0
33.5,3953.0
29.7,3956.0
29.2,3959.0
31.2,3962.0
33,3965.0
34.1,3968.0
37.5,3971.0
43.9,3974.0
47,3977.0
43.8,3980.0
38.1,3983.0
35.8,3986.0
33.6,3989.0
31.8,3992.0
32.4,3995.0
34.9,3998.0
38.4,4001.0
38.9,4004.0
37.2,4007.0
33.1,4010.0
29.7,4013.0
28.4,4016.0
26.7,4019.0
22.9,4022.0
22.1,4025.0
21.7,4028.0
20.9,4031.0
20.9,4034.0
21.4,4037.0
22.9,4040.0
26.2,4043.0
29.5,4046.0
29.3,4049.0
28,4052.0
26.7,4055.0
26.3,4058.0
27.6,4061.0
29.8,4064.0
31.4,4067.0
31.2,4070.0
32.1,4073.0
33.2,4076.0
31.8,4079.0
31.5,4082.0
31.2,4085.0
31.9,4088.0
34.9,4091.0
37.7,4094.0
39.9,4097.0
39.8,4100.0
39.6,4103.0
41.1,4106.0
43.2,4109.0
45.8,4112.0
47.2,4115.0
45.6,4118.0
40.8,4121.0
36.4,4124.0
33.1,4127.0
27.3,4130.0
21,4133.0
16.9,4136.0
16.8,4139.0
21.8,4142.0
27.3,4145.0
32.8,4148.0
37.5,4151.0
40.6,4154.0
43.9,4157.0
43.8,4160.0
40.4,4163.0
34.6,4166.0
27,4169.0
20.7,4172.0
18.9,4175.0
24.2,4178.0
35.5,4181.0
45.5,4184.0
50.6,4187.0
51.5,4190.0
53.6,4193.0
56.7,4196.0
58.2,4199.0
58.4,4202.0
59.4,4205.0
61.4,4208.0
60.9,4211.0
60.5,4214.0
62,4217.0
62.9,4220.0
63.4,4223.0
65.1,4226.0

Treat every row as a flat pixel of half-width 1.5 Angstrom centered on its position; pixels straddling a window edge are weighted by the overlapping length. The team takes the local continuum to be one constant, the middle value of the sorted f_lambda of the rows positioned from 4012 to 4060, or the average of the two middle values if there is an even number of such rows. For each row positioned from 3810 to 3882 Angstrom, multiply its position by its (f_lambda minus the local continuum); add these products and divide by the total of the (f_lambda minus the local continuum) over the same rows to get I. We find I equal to 3850.7 Angstrom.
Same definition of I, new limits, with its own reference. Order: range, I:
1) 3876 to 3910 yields 3892.2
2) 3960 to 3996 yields 3978.1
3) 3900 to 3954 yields 3920.9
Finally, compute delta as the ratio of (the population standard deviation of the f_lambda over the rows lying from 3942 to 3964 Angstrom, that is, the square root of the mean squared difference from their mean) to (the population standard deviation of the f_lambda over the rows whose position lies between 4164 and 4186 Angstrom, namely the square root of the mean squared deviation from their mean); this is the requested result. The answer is 0.29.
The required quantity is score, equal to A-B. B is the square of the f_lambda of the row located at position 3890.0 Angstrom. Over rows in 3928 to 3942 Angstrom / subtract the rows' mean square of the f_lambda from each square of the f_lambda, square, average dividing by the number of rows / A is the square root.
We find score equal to -1946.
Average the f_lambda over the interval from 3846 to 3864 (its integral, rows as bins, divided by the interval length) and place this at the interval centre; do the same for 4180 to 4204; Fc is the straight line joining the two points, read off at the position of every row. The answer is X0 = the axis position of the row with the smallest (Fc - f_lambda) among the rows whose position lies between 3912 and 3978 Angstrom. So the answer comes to 3977.0 Angstrom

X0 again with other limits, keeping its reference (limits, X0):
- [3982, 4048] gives 4004.0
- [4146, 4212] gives 4208.0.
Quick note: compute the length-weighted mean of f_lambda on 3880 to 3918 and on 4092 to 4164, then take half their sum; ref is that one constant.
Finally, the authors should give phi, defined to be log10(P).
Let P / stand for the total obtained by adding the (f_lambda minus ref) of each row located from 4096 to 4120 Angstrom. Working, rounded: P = 44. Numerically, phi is 1.6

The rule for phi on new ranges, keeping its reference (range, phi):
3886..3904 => 1.2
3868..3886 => 0.9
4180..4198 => 1.8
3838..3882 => 1.5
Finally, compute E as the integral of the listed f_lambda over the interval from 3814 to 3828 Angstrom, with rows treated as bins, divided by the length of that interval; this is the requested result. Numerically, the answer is 33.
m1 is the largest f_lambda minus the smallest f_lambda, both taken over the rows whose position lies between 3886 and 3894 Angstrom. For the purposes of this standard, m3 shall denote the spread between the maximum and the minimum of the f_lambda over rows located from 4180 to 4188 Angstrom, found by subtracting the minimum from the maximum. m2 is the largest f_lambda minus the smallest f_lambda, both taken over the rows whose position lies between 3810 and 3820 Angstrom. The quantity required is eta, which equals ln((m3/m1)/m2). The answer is 1.1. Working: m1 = 3.2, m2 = 2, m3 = 15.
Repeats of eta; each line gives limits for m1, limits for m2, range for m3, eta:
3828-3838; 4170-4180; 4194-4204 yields -3.0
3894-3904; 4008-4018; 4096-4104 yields -3.4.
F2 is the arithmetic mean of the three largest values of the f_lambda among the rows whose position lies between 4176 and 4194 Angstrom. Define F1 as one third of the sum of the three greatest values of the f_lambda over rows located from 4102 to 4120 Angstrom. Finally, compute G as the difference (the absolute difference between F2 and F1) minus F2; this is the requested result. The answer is -46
